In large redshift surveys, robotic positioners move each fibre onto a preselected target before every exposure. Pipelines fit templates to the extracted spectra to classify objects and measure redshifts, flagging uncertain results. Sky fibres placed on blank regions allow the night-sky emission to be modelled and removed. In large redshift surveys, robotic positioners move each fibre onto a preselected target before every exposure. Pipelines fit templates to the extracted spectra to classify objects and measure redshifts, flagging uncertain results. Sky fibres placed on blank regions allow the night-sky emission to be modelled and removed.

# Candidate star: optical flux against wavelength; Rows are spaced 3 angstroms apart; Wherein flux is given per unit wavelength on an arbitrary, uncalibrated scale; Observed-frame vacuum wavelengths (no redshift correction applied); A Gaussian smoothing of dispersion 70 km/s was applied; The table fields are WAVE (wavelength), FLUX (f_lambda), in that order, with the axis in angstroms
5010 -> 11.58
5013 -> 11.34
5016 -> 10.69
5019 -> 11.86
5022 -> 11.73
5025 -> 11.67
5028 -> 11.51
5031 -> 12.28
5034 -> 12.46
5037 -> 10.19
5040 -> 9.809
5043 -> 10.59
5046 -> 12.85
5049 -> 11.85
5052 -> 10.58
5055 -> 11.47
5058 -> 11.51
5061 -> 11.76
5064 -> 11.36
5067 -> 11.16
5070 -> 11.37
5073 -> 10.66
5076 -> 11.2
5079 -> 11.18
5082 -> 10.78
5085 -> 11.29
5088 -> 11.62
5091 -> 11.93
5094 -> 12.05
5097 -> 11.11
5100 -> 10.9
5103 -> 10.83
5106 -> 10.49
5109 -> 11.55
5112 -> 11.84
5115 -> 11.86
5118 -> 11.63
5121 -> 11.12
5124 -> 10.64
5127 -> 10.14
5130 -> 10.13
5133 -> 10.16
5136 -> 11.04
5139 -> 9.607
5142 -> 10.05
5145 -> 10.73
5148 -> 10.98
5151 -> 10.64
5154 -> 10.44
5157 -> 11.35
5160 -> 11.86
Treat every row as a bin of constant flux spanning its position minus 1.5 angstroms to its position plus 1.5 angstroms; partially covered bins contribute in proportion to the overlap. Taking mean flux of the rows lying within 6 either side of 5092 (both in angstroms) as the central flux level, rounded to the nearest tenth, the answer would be 11.7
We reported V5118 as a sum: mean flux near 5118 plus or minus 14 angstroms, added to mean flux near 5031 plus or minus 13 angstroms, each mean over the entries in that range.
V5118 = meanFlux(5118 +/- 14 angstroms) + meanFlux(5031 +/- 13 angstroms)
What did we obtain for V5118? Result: 22.4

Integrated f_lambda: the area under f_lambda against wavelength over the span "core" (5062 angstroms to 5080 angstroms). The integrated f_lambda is 201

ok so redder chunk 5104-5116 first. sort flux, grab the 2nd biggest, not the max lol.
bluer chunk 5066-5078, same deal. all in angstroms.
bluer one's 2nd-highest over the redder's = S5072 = 0.95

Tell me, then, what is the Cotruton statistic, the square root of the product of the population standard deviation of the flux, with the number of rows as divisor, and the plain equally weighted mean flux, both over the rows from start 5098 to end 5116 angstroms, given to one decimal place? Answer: 2.4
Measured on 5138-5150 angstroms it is 2.4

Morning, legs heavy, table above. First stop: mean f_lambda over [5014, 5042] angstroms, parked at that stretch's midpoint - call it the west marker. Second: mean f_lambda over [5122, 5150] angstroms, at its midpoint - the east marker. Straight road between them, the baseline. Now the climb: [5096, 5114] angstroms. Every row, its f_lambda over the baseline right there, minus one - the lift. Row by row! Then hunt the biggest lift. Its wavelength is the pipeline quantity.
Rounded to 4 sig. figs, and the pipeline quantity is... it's 5112 angstroms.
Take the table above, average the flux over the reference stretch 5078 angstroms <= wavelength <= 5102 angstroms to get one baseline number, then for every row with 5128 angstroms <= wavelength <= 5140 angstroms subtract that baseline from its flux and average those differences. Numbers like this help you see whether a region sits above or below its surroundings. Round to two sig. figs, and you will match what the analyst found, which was -1.1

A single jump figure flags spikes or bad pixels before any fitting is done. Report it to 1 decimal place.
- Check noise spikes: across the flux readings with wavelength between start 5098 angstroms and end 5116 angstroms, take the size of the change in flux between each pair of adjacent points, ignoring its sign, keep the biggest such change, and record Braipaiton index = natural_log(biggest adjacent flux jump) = 0.1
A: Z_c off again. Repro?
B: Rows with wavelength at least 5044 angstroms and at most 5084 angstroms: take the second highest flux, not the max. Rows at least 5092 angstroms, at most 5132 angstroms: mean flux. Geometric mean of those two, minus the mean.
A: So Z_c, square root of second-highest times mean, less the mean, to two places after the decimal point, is 0.37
